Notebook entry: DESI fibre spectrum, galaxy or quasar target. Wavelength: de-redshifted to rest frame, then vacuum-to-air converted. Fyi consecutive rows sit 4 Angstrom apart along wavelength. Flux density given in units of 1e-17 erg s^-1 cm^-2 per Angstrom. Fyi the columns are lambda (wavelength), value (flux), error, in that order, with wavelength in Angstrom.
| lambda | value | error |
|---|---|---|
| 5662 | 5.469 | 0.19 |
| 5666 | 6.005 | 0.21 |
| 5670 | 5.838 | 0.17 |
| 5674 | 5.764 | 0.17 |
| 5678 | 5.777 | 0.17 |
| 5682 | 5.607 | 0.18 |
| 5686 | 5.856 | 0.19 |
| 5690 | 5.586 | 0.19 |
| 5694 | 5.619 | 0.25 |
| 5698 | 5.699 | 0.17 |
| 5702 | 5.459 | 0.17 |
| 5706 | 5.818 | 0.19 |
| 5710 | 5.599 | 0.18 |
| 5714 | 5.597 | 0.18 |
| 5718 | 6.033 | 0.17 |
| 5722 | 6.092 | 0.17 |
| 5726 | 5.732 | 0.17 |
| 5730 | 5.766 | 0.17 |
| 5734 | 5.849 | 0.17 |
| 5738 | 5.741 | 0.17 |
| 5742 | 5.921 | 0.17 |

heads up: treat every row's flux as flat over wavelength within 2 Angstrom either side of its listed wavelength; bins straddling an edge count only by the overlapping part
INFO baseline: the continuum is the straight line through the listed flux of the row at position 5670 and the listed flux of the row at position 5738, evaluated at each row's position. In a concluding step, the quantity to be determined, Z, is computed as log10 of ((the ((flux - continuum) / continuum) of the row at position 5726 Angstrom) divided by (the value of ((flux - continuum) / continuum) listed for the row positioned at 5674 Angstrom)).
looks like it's -0.4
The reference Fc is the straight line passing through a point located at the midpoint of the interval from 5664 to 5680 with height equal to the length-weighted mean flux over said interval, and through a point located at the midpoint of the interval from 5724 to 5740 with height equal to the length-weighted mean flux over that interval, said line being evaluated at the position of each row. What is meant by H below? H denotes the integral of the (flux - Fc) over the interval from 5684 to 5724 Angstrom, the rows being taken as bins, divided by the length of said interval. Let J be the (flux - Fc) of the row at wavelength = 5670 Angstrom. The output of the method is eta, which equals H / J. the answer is 6.8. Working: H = -0.07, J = -0.01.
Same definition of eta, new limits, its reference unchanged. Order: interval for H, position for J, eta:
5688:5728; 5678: 1.3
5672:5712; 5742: -0.9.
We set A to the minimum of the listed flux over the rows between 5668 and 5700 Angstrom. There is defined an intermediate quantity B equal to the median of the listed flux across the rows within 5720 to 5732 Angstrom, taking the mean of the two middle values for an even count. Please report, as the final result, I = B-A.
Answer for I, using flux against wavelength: 0.18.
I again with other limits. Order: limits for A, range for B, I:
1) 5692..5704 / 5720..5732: 0.31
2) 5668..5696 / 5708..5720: 0.01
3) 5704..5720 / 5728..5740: 0.17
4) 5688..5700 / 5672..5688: 0.18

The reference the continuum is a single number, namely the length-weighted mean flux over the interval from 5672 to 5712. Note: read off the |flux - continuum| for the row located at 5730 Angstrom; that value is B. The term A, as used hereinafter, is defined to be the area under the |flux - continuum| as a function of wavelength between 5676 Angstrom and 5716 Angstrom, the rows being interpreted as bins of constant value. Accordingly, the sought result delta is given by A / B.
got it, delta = 47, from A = 4.2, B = 0.09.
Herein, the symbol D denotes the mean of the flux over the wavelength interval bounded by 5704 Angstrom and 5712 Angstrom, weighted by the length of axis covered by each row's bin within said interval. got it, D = 5.71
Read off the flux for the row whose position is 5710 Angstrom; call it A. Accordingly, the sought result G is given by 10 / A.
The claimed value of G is 1.79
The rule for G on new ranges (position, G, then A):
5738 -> 1.74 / 5.741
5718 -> 1.66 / 6.033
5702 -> 1.83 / 5.459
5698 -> 1.75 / 5.699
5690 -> 1.79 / 5.586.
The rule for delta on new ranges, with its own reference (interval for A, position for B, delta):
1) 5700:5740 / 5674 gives 78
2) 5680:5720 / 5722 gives 13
